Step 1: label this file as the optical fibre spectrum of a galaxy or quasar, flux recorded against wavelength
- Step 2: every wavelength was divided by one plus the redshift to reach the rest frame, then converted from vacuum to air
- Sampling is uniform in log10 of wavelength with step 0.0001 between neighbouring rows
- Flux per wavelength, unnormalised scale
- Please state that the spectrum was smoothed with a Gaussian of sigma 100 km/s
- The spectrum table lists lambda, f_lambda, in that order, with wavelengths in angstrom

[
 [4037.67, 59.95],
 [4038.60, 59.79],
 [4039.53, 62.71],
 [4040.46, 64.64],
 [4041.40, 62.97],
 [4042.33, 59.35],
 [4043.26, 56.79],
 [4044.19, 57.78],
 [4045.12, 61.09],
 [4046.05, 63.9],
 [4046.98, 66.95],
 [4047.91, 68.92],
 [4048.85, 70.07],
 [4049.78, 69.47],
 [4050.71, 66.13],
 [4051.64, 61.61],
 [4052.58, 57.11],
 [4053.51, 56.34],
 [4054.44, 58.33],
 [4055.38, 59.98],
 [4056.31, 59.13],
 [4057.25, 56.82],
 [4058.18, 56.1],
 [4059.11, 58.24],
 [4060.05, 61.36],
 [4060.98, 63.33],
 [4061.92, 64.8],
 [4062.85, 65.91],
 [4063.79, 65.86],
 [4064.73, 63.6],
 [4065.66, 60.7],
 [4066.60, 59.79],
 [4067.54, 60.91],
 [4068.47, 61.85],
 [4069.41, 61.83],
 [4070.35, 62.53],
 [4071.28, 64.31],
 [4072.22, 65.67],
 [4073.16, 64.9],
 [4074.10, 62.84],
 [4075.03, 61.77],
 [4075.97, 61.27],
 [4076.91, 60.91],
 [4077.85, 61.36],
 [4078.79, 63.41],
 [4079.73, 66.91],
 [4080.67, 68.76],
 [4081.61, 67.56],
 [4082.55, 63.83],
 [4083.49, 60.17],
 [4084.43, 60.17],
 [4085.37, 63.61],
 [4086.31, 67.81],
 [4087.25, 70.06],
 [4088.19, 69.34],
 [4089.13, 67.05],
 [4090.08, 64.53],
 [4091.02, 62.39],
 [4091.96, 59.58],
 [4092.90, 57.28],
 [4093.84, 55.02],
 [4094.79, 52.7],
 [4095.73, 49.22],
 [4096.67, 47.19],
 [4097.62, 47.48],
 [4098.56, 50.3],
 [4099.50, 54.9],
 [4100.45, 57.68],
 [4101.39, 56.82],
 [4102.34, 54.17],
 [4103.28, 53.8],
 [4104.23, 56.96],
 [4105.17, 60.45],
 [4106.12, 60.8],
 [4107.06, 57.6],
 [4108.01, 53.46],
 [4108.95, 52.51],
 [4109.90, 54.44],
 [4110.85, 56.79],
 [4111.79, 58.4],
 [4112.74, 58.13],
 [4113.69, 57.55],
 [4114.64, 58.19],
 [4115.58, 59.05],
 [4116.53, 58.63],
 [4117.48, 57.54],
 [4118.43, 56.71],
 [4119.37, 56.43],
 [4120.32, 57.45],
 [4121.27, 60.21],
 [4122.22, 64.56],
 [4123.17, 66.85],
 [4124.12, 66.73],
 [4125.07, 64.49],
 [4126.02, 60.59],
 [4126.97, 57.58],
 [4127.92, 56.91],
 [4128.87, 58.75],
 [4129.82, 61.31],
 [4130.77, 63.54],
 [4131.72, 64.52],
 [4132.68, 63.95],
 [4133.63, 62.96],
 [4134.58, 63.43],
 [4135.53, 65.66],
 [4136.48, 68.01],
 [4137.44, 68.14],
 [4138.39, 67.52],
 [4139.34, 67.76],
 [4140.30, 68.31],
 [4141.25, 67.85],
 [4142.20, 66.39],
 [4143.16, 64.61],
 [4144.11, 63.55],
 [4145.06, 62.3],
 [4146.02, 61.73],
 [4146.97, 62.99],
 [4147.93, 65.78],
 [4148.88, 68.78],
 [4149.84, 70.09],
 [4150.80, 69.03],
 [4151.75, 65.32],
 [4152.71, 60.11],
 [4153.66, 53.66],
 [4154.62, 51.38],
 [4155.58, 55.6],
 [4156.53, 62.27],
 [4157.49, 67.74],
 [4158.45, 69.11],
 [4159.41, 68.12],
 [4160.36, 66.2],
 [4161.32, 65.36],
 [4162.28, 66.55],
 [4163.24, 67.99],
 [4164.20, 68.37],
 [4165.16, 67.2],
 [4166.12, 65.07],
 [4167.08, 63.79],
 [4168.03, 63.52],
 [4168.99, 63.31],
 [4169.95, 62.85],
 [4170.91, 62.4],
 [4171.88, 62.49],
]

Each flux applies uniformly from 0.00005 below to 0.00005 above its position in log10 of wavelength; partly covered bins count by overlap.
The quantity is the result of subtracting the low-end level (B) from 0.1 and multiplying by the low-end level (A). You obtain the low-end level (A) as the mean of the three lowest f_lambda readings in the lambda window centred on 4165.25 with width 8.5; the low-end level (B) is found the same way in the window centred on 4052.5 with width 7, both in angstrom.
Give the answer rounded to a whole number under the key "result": -3632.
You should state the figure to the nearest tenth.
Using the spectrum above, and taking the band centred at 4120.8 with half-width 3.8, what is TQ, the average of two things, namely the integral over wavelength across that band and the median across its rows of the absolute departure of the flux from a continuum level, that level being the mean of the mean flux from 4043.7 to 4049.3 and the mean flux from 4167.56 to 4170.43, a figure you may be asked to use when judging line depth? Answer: 20.5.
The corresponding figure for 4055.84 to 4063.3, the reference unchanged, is 16.7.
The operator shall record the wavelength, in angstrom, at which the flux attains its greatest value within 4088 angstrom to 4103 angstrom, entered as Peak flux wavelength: 4088.19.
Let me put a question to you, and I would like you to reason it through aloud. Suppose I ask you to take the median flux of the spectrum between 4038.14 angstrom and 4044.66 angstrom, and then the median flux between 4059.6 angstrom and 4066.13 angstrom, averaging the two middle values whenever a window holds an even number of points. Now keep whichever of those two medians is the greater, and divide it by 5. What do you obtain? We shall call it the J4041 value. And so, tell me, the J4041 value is 12.7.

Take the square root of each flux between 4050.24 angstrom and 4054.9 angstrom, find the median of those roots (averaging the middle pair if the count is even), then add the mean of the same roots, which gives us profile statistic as 15.4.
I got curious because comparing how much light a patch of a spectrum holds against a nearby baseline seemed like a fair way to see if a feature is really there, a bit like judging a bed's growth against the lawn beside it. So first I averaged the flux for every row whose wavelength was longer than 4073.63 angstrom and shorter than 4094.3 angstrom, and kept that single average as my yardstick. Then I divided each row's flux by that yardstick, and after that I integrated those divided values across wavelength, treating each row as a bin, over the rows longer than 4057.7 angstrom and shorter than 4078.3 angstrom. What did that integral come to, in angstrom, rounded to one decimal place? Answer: 20.2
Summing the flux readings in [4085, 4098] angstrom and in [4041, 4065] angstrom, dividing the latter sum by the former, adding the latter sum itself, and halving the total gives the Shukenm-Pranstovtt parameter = 807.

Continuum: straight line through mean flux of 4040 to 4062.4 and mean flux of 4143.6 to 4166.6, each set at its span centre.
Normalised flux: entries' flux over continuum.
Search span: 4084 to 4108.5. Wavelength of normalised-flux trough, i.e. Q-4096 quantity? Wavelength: 4096.67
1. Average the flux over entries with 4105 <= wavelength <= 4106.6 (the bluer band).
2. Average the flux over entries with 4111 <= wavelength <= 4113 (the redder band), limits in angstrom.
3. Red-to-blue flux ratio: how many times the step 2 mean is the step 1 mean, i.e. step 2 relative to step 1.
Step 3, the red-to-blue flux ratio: 0.96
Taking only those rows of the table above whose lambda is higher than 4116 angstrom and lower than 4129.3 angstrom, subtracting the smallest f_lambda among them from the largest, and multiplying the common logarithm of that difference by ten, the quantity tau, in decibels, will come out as 10.2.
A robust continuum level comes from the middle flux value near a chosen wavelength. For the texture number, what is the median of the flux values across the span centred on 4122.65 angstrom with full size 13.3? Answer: 59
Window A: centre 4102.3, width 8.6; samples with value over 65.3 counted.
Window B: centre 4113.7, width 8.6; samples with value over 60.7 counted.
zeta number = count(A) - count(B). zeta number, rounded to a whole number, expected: 0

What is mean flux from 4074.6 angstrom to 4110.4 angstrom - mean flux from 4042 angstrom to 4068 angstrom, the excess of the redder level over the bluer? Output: -2.5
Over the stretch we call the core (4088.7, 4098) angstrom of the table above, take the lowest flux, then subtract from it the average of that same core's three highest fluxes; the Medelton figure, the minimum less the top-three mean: -17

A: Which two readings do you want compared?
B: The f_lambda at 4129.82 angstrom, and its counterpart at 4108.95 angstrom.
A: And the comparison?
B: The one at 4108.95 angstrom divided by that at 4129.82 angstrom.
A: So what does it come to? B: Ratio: 0.856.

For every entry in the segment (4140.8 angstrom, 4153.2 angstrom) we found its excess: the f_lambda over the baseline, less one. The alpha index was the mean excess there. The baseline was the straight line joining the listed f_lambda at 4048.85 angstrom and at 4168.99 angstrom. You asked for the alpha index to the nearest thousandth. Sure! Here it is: 0.011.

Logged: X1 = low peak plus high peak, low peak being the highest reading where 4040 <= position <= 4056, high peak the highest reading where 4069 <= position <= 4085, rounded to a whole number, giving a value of 139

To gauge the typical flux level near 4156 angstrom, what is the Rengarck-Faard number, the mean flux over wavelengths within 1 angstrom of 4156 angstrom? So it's 59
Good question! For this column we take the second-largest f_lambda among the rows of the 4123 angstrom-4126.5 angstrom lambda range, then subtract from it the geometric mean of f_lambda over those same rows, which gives 2.1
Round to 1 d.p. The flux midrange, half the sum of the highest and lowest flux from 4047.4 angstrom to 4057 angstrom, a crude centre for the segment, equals 63.2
